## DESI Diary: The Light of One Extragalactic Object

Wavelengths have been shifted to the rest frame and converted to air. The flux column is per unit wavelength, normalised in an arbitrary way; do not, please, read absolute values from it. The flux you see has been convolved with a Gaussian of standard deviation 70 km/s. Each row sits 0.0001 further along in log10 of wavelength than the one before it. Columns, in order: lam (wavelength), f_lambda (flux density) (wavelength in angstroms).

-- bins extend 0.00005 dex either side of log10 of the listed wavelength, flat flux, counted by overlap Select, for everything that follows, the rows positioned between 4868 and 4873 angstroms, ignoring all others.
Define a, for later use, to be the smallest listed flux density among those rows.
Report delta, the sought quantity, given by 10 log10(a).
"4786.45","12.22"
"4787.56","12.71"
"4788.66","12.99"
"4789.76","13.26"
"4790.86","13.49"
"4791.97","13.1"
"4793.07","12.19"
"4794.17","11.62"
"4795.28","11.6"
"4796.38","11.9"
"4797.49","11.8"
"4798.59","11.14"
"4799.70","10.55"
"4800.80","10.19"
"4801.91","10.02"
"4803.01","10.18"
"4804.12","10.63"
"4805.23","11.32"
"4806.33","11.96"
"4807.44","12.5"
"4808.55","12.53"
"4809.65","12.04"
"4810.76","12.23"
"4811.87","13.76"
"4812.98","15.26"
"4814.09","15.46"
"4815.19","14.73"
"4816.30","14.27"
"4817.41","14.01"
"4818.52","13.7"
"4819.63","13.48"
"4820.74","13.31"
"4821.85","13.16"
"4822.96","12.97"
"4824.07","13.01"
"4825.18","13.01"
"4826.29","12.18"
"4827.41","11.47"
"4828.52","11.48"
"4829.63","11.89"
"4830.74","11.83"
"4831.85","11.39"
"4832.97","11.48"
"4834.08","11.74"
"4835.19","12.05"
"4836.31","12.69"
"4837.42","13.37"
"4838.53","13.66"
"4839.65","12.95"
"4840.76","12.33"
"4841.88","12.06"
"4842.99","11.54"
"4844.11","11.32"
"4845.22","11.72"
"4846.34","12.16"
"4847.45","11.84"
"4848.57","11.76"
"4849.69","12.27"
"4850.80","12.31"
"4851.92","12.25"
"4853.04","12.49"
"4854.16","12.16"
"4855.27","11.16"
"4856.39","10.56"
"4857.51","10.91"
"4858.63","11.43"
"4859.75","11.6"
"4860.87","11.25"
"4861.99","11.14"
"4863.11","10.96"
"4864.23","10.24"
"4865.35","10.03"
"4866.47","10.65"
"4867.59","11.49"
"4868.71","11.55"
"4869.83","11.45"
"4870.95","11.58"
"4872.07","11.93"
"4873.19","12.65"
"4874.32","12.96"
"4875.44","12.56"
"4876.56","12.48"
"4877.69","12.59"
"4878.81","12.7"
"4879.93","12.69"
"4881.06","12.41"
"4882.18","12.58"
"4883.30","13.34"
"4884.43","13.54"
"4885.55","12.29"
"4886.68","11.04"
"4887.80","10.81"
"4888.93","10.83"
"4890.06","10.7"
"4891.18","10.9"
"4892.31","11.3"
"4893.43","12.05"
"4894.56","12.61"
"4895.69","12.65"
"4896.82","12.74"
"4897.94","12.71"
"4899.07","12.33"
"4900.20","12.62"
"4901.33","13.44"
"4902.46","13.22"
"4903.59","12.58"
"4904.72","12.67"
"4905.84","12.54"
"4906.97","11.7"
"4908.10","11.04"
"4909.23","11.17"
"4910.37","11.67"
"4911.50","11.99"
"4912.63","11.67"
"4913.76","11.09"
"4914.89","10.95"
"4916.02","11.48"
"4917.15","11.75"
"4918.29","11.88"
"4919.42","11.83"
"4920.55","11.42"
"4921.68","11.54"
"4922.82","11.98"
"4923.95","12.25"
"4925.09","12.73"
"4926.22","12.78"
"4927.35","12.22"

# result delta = 10.59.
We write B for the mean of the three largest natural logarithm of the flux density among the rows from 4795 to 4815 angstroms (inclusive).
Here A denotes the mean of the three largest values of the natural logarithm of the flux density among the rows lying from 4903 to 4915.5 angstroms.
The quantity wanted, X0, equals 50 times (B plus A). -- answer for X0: 261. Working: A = 2.53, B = 2.70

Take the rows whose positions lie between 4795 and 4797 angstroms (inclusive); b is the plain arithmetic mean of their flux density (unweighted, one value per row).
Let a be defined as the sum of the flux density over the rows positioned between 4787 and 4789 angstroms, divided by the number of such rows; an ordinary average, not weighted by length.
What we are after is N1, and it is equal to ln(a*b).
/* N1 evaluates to 5.02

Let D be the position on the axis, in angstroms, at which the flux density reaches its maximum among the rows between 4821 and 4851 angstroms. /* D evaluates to 4838.53 angstroms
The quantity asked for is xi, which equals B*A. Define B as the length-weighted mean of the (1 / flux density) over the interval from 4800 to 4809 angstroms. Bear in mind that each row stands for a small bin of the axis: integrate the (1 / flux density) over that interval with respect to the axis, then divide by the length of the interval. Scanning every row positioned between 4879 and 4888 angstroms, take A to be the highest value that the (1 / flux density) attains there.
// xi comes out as 0.0084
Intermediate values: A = 0.093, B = 0.090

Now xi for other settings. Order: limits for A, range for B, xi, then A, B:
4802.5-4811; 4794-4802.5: 0.0089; 0.098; 0.091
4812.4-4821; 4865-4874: 0.0066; 0.075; 0.087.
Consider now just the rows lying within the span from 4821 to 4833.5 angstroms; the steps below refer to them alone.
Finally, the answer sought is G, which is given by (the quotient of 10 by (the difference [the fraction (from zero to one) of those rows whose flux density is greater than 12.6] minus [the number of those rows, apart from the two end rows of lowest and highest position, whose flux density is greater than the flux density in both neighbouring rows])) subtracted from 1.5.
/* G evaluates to 17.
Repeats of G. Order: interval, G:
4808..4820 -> 38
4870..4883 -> 8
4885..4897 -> 15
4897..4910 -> 8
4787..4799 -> 8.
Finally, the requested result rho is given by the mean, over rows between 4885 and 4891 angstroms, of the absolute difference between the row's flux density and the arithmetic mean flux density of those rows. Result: 0.46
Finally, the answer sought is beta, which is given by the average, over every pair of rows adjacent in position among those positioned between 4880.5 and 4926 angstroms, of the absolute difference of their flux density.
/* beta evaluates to 0.38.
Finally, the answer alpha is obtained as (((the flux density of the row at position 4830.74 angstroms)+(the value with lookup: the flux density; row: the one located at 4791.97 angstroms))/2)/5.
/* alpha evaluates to 2.49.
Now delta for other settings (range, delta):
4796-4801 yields 10.08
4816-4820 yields 11.30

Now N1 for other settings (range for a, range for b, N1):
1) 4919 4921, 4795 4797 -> 4.92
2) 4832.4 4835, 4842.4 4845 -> 4.89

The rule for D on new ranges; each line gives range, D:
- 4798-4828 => 4814.09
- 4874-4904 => 4884.43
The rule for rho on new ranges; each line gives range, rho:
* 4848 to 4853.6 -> 0.18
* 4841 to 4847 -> 0.28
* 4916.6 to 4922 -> 0.16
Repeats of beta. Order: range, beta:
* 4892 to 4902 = 0.37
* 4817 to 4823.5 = 0.21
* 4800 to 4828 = 0.44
